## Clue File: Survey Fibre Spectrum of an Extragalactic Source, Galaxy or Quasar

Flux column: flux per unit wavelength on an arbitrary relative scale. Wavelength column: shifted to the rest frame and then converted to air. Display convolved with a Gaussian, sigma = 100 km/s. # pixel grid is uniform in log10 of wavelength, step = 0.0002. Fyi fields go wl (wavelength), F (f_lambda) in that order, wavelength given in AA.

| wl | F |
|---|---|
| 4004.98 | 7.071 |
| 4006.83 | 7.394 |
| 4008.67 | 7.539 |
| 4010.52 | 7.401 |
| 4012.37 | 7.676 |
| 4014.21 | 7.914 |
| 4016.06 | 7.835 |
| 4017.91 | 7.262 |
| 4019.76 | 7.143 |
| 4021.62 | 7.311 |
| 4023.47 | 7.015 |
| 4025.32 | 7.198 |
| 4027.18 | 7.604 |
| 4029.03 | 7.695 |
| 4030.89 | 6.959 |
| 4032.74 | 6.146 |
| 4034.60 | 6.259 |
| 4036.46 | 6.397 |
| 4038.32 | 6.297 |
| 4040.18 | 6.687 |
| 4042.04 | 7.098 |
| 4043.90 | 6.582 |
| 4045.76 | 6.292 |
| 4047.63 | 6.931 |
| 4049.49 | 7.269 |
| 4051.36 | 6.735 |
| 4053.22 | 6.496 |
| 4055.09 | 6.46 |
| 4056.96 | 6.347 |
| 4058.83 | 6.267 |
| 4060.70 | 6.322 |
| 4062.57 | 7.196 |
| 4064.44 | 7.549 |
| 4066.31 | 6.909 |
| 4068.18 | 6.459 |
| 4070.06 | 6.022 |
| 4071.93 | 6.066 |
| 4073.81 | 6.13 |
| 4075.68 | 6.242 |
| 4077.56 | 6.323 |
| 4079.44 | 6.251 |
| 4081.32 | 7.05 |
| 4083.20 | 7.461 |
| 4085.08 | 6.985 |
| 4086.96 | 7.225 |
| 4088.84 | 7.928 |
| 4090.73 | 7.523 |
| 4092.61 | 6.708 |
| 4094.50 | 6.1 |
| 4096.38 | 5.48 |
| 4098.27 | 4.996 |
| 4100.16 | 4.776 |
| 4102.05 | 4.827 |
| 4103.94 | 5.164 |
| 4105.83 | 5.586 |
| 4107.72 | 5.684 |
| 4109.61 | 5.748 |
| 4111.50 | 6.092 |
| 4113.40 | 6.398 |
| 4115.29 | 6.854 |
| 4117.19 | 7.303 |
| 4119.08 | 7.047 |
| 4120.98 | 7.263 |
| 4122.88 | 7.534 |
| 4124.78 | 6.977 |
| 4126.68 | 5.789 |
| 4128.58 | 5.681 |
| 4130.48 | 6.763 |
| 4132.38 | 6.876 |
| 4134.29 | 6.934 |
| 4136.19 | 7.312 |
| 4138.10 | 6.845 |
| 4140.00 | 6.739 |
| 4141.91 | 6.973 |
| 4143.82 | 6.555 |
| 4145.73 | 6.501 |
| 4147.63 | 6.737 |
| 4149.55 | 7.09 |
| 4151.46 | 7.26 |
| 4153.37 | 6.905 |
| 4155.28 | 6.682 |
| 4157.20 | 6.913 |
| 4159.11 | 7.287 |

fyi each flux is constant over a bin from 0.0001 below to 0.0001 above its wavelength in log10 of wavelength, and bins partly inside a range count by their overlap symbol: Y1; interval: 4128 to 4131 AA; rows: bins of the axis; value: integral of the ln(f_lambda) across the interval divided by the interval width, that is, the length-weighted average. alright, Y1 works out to 1.82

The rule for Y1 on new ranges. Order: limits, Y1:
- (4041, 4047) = 1.90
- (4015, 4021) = 2.00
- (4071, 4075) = 1.81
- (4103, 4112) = 1.73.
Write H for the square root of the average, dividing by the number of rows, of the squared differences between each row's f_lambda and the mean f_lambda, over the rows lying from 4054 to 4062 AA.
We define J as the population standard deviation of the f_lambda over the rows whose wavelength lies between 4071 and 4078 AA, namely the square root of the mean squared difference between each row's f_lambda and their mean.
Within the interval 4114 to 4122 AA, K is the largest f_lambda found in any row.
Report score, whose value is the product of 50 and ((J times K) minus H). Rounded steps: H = 0.07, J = 0.10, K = 7.303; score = 33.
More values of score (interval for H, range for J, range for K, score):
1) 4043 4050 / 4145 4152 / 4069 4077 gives 74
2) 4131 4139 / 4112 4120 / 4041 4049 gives 108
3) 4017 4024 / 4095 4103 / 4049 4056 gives 95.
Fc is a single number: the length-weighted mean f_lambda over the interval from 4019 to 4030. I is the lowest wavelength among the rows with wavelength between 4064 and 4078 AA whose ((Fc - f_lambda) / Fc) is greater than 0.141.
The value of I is 4070.06 AA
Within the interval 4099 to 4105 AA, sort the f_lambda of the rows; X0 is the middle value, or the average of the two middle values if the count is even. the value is 4.8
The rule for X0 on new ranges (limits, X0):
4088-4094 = 7.5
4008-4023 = 7.5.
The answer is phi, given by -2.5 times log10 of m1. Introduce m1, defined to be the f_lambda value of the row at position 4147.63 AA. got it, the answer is -2.07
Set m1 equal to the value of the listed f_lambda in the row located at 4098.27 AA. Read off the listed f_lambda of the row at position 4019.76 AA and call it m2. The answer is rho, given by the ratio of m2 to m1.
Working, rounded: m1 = 4.996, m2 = 7.143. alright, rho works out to 1.43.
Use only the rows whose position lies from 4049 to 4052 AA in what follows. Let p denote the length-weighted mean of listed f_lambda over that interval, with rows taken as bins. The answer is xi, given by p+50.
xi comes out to 57.0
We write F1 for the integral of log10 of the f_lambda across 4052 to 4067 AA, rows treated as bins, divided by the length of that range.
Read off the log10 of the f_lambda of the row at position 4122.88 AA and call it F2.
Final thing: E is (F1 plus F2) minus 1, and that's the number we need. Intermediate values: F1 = 0.825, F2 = 0.88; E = 0.70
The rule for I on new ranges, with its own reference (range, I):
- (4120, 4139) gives 4126.68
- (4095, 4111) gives 4096.38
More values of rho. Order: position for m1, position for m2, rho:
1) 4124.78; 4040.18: 0.96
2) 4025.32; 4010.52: 1.03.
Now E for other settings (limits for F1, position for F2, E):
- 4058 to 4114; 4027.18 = 0.68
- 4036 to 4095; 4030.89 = 0.67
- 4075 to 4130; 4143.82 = 0.62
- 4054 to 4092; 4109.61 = 0.59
